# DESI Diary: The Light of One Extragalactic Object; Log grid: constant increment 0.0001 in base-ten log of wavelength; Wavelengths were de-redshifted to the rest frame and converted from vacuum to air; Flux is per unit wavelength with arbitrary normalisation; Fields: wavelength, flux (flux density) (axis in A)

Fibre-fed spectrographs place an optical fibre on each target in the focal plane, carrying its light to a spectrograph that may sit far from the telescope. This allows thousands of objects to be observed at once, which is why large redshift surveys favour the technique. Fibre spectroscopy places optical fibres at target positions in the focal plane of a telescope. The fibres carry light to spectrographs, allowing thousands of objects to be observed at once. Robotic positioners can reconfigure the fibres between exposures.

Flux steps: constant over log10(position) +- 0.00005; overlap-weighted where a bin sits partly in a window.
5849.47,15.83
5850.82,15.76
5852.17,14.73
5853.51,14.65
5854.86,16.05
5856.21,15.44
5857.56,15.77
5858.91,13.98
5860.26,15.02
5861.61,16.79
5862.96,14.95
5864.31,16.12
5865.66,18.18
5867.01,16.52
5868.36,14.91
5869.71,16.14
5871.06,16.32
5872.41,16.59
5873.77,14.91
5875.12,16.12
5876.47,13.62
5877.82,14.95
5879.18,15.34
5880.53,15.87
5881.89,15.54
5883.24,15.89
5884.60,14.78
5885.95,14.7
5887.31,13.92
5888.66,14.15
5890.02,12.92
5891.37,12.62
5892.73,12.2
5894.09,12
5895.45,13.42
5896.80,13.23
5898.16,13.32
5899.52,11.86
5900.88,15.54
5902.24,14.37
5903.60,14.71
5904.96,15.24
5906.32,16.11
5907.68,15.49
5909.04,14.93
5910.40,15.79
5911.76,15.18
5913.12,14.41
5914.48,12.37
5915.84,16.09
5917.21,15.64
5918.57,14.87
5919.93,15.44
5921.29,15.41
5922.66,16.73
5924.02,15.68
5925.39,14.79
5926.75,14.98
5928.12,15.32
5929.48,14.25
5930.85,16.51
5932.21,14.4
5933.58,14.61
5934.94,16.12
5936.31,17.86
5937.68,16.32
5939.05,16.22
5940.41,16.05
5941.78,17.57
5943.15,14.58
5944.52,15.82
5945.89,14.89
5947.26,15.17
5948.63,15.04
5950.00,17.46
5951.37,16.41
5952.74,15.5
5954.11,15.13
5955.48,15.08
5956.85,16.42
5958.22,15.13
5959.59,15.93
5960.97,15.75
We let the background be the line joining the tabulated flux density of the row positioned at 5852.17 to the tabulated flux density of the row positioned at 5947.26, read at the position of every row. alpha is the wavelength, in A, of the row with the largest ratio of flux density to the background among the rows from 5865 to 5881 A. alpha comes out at 5865.66 A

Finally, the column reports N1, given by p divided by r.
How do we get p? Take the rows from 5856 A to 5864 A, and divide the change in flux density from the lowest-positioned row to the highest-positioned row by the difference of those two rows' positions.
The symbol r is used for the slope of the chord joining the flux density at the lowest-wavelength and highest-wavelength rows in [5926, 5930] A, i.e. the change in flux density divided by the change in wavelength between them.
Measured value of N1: 0.27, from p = -0.073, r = -0.3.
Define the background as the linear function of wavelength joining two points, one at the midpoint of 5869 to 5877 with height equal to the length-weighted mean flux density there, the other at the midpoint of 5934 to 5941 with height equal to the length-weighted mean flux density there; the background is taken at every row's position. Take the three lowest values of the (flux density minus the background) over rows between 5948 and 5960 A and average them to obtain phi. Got -1.6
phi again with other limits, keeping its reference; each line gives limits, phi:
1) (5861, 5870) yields -0.2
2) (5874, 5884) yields -1.1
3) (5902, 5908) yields -1.3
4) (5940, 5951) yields -1.7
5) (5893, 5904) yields -3.6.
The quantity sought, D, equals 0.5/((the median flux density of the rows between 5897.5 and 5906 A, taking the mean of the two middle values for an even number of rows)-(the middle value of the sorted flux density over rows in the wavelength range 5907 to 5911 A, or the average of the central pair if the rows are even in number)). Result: -0.5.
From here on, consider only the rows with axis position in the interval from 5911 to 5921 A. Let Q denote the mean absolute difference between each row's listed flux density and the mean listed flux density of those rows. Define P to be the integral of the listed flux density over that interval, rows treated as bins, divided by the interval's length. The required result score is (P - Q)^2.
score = 198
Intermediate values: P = 14.9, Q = 0.8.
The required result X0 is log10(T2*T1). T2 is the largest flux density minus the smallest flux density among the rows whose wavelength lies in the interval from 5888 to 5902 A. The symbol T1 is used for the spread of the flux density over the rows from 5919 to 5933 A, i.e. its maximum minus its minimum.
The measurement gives 0.96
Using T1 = 2.48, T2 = 3.68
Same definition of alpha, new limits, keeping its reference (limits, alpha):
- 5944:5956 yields 5950.00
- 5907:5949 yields 5936.31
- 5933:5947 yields 5936.31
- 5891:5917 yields 5906.32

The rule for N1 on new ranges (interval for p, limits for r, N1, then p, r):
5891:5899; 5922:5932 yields -3.84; 0.103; 0.0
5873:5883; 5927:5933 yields -0.34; 0.078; -0.2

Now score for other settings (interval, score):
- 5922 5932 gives 216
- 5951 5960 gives 229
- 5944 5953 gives 227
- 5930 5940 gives 229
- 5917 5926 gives 227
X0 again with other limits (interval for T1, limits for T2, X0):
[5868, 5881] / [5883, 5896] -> 1.06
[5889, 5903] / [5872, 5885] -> 1.04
